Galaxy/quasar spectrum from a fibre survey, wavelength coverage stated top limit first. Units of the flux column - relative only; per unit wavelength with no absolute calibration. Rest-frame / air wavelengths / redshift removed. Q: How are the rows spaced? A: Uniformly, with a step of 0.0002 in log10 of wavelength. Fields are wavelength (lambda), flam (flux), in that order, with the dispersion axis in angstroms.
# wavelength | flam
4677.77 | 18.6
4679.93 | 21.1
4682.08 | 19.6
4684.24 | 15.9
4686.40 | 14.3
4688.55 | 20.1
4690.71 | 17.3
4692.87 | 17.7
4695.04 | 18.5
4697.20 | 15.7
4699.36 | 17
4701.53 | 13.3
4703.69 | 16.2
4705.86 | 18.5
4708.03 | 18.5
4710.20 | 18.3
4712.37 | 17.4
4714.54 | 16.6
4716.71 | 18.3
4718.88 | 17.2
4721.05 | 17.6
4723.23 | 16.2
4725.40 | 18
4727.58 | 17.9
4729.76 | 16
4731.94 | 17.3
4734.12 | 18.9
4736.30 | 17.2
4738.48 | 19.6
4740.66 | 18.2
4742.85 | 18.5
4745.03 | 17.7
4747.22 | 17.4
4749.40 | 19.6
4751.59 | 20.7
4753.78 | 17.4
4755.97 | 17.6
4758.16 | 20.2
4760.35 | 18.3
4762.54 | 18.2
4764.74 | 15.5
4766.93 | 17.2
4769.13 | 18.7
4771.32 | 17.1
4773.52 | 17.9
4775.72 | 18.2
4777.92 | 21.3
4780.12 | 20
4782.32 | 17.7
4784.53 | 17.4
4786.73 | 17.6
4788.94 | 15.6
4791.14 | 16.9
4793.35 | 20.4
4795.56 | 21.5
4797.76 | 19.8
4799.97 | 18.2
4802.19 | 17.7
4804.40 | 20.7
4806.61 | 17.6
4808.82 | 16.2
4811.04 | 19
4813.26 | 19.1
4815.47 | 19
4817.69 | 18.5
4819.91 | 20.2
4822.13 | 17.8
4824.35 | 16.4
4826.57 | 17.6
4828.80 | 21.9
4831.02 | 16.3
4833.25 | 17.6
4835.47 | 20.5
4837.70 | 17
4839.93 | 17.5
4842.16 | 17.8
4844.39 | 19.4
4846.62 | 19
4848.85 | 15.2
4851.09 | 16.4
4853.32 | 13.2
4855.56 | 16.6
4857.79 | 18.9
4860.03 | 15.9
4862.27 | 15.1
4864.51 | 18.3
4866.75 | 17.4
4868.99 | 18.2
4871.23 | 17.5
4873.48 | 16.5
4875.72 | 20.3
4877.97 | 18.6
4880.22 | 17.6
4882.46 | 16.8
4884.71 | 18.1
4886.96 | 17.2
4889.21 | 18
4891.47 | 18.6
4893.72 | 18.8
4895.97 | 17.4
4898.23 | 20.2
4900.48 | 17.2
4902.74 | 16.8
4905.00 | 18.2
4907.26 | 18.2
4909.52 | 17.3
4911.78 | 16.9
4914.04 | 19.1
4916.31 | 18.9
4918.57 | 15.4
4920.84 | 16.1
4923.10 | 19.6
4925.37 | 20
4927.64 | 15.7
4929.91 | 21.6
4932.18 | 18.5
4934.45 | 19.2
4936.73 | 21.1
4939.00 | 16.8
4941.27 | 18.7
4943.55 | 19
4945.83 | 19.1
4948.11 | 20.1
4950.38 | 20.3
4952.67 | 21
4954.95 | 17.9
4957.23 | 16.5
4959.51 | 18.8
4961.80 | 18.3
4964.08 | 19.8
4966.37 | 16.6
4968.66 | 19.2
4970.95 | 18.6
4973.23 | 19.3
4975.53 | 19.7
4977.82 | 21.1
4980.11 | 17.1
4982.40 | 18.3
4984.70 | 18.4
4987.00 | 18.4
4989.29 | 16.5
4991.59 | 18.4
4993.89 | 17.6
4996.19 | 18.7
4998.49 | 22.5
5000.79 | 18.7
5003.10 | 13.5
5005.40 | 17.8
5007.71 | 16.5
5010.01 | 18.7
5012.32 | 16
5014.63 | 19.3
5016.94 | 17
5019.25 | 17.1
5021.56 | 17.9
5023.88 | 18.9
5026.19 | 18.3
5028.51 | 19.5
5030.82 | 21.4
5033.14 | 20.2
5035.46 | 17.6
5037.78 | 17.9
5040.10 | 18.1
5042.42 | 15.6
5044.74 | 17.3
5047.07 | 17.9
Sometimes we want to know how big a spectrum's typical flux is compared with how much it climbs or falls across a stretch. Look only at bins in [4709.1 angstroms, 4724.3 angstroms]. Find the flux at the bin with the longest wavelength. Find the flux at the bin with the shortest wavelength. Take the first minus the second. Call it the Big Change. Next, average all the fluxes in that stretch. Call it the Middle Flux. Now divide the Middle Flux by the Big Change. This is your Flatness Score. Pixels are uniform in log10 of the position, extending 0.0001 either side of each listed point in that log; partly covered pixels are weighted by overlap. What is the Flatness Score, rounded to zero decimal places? -8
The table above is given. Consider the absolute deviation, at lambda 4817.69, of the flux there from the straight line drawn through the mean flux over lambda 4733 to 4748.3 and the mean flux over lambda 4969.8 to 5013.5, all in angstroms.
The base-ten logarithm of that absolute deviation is -0.5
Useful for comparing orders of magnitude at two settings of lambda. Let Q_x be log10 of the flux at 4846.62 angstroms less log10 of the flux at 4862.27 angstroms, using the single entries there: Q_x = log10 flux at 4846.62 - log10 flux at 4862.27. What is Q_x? 0.10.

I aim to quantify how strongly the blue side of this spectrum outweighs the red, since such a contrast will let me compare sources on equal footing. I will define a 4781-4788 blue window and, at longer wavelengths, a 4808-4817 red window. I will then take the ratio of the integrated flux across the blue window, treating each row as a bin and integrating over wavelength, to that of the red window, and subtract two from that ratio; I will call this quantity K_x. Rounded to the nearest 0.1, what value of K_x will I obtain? -1.3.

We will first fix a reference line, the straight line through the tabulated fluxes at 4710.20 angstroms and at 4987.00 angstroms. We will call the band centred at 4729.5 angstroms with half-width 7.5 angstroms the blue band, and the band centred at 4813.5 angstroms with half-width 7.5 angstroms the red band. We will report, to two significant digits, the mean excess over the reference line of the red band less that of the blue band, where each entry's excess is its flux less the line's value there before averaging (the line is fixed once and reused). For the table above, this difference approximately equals 1.1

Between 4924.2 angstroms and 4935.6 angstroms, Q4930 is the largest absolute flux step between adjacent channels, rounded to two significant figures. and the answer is 5.9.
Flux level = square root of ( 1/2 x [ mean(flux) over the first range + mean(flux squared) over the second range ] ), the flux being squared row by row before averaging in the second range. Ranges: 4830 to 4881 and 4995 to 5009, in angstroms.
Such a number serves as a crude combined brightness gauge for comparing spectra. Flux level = 13.17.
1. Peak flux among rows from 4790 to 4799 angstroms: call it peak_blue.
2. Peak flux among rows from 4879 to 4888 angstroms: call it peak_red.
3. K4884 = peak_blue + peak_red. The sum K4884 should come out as 39.6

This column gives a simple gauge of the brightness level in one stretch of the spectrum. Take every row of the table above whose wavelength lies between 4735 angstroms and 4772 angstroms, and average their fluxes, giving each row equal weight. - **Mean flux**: 18.2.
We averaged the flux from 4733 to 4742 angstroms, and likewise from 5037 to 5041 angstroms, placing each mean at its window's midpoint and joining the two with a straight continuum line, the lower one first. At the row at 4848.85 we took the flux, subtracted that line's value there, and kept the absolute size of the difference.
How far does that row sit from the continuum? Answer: 3.1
